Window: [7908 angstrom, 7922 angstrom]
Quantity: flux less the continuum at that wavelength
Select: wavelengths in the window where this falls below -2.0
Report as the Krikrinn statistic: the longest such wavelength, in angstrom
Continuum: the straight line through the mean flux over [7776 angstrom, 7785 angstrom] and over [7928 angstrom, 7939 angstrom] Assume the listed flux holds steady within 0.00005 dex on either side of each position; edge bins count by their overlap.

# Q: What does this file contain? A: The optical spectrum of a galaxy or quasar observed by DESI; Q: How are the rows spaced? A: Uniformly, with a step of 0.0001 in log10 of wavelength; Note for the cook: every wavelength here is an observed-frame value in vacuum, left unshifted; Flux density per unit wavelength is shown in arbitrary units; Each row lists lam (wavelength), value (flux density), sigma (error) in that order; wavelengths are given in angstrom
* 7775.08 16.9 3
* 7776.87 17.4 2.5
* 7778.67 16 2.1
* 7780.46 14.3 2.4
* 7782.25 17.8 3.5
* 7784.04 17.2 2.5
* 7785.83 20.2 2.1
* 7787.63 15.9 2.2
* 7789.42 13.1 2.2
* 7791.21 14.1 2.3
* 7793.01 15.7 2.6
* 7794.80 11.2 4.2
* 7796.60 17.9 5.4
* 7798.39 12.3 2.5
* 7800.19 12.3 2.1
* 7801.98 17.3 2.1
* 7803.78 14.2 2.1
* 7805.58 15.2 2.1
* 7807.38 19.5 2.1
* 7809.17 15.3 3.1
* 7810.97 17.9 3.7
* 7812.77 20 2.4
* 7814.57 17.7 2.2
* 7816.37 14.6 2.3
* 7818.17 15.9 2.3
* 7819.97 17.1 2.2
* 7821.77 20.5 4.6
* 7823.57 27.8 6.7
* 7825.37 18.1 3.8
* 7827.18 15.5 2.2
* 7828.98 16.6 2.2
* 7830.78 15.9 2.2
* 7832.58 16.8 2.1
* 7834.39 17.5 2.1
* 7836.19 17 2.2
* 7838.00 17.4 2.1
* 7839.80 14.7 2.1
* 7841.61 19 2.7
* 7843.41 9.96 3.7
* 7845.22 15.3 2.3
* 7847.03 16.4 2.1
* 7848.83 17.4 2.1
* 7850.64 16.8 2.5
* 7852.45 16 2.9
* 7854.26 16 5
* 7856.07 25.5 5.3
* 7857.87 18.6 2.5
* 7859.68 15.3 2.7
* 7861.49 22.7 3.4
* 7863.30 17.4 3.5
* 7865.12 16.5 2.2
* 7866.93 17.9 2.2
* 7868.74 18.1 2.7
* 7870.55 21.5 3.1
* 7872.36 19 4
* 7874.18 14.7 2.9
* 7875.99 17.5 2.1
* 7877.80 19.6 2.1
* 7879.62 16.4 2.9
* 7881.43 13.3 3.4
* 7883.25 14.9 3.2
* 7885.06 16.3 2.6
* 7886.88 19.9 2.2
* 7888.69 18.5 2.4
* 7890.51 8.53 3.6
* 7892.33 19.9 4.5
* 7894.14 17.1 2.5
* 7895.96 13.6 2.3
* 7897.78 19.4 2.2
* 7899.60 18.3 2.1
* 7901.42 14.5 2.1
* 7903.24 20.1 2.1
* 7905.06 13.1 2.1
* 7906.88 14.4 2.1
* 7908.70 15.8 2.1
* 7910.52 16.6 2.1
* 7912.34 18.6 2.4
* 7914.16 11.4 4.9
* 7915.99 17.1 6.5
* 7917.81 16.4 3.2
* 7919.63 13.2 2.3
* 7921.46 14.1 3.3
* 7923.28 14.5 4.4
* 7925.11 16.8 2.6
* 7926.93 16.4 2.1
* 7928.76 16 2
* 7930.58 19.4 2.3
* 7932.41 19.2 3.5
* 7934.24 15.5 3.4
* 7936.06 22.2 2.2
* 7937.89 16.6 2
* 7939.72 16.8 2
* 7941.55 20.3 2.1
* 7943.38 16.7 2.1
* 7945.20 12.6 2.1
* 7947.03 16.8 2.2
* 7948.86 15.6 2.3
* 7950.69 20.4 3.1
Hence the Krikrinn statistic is 7921.46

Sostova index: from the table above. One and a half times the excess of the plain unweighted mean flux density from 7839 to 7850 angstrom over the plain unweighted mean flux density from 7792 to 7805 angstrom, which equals 2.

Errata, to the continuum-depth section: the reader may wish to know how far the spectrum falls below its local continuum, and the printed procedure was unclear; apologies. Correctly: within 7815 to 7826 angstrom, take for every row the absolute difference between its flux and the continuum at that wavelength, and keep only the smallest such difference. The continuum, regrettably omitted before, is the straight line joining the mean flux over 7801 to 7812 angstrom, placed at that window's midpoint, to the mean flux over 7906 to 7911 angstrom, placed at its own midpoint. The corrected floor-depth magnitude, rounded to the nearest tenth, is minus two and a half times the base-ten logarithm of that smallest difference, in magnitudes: 0.6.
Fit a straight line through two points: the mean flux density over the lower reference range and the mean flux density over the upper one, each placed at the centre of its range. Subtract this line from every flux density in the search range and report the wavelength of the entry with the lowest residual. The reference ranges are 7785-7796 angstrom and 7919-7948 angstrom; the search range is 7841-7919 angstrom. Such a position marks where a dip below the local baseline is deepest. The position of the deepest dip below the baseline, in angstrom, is 7890.51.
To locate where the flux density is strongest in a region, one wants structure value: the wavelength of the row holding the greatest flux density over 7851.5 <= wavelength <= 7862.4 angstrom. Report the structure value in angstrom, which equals 7856.07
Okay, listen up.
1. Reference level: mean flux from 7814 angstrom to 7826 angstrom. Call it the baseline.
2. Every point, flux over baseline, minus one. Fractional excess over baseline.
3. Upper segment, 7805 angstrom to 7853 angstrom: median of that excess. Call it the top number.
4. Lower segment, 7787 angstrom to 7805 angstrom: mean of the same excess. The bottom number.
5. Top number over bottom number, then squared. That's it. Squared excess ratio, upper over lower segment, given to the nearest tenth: 0.2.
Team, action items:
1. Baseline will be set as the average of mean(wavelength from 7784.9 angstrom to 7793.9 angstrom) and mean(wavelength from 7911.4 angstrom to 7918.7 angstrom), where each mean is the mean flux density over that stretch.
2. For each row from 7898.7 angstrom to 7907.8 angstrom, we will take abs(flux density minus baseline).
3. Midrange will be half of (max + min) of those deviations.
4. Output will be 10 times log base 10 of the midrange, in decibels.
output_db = 4.5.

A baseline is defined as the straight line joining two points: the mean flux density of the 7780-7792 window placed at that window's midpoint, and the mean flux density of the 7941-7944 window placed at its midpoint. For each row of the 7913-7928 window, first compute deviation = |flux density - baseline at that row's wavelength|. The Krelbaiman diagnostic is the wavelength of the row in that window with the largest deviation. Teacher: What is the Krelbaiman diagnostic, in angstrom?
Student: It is 7914.16 angstrom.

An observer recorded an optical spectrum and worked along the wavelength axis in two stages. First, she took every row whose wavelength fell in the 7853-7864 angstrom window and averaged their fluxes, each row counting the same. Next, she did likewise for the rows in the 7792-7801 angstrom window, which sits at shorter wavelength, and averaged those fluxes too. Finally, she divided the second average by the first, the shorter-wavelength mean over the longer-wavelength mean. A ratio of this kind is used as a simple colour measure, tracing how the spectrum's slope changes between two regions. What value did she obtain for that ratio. 0.72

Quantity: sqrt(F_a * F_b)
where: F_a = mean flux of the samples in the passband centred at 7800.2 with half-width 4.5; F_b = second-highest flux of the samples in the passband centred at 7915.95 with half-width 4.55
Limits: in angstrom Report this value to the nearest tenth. 15.9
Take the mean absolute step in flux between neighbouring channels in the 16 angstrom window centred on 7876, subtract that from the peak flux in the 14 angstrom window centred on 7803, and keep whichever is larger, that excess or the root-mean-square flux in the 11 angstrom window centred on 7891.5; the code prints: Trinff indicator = 17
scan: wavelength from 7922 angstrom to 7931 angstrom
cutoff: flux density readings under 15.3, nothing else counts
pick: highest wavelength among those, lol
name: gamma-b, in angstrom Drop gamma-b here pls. 7923.28 angstrom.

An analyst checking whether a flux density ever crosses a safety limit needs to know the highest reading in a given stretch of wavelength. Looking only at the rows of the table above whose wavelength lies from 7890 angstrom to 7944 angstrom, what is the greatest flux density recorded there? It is 22.2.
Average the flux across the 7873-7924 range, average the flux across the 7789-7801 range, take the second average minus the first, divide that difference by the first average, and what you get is -0.14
